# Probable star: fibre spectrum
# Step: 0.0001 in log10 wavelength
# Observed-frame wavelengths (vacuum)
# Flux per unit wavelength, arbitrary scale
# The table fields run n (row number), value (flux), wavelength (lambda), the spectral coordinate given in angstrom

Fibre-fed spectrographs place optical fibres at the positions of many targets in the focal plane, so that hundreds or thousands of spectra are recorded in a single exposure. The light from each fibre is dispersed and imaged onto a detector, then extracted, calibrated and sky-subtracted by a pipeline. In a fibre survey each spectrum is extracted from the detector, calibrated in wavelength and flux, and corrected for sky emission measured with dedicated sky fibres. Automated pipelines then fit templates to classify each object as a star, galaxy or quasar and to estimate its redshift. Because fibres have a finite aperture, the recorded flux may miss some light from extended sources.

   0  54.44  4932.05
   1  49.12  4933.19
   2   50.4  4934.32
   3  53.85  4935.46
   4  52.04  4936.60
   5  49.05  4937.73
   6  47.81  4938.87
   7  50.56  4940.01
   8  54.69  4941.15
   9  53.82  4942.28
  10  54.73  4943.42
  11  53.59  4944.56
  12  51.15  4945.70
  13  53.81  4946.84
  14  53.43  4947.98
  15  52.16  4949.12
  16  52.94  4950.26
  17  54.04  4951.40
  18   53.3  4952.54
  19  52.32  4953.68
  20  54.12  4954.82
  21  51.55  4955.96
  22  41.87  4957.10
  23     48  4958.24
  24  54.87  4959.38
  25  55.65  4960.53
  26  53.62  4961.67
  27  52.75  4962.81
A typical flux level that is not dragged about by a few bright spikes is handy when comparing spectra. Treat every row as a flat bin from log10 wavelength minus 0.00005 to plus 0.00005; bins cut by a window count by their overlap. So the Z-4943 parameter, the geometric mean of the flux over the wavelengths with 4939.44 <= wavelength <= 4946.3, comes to 53.1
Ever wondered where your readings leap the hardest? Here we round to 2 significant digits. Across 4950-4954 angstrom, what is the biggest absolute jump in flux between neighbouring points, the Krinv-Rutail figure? 1.1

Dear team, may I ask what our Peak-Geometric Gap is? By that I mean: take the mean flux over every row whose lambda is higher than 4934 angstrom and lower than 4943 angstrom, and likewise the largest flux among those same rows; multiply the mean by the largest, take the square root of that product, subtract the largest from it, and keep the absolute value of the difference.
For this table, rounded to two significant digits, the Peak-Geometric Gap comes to 1.6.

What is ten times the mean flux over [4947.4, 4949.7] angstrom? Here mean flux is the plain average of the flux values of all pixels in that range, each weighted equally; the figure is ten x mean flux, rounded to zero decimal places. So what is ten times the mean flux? 528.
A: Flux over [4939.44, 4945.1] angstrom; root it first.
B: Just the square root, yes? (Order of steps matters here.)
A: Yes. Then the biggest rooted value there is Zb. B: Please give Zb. 7.40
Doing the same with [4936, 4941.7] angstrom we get 7.40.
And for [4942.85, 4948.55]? 7.40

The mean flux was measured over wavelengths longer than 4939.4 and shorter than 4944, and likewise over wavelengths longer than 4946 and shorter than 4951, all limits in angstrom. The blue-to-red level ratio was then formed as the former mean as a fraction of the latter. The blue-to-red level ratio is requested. 1.01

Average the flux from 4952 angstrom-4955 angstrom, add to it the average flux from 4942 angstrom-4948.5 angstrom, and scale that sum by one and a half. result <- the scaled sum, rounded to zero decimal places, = 160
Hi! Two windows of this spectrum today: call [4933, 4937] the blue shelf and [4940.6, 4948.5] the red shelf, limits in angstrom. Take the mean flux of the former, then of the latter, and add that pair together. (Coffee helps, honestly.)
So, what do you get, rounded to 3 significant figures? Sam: 105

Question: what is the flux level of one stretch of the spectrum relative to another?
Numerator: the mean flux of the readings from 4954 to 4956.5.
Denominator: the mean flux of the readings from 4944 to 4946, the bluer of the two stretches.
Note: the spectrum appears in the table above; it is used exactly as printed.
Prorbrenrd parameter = 1.01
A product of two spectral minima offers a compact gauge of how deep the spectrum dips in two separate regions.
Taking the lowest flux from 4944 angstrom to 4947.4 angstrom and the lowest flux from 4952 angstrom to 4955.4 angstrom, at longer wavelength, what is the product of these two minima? 2676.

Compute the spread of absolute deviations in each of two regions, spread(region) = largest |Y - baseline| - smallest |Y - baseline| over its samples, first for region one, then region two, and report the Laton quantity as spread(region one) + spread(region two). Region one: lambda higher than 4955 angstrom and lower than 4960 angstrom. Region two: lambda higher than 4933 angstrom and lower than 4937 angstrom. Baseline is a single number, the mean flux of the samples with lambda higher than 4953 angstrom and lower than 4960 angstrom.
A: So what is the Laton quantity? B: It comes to 11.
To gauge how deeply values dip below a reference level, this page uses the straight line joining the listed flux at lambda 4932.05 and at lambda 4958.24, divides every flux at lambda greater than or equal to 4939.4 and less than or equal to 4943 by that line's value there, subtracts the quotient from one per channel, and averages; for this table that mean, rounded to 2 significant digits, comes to -0.016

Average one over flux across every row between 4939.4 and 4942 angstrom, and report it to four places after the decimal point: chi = 0.0190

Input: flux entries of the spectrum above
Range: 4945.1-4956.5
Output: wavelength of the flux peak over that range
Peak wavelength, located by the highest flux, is 4954.82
